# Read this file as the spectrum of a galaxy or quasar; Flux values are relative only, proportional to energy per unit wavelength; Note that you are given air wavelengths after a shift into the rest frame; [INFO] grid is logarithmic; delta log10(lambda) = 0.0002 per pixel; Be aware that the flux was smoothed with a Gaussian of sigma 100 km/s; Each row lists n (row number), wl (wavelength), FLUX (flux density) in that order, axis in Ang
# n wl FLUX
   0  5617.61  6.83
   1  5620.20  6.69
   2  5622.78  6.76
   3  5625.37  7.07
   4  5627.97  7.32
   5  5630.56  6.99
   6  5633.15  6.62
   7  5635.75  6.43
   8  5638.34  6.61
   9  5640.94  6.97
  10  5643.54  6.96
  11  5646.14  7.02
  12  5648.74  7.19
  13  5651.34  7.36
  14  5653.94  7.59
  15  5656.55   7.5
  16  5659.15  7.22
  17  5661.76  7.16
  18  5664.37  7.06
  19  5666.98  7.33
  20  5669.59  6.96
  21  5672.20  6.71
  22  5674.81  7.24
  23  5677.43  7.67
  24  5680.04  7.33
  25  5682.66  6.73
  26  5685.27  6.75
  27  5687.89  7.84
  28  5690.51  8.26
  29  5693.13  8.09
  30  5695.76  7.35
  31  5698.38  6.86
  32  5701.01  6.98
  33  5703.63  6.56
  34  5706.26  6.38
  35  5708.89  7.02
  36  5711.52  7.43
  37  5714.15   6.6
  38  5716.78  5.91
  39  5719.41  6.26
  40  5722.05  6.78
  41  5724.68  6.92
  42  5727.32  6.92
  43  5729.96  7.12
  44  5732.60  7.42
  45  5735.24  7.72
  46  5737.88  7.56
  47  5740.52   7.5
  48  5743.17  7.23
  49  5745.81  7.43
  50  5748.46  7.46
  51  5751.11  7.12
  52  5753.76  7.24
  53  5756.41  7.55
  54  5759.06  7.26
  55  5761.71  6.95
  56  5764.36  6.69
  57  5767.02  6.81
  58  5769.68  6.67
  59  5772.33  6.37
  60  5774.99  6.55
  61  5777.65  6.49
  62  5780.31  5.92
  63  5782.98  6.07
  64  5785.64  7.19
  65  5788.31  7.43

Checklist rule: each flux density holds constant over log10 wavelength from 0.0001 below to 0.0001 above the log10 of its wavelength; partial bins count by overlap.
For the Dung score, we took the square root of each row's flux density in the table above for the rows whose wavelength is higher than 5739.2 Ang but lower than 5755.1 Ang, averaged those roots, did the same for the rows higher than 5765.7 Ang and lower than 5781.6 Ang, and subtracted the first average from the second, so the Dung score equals -0.16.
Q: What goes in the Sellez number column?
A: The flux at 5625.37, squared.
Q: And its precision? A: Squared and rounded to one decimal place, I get 50.0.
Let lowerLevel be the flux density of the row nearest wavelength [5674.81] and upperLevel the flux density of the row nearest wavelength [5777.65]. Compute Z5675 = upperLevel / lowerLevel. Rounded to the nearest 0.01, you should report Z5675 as 0.90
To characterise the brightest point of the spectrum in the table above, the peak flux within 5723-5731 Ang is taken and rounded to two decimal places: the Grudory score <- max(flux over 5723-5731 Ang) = 7.12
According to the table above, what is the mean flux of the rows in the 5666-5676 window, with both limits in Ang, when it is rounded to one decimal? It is 7.1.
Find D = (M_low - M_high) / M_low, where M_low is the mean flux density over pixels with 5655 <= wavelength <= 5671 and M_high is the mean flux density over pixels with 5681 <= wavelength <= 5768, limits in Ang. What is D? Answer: 0.013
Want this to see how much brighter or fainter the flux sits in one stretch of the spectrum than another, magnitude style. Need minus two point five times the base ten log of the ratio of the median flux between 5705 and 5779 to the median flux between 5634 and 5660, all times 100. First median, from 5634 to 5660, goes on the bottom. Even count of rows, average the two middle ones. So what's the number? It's 1.8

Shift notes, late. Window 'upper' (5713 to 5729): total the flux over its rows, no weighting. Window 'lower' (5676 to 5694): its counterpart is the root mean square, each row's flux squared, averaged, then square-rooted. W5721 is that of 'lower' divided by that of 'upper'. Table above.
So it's 0.19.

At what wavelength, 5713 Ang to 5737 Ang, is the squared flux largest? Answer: 5735.24 Ang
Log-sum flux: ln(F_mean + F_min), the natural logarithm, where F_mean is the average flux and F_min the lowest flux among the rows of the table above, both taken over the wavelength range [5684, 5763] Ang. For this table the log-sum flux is 2.57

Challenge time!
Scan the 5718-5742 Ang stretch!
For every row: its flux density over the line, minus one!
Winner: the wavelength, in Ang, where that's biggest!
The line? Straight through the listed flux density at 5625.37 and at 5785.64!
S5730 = 5735.24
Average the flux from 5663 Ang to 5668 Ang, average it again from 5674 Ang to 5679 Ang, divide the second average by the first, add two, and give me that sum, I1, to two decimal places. 3.04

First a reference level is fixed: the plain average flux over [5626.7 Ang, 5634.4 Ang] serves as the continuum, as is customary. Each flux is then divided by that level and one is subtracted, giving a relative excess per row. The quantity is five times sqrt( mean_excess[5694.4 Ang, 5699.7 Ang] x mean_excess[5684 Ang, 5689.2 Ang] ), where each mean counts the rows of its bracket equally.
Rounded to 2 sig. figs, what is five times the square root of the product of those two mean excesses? 0.14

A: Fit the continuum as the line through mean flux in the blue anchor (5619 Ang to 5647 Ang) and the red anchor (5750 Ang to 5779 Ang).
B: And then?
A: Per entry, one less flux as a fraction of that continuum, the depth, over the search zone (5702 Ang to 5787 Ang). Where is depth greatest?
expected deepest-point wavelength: 5716.78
